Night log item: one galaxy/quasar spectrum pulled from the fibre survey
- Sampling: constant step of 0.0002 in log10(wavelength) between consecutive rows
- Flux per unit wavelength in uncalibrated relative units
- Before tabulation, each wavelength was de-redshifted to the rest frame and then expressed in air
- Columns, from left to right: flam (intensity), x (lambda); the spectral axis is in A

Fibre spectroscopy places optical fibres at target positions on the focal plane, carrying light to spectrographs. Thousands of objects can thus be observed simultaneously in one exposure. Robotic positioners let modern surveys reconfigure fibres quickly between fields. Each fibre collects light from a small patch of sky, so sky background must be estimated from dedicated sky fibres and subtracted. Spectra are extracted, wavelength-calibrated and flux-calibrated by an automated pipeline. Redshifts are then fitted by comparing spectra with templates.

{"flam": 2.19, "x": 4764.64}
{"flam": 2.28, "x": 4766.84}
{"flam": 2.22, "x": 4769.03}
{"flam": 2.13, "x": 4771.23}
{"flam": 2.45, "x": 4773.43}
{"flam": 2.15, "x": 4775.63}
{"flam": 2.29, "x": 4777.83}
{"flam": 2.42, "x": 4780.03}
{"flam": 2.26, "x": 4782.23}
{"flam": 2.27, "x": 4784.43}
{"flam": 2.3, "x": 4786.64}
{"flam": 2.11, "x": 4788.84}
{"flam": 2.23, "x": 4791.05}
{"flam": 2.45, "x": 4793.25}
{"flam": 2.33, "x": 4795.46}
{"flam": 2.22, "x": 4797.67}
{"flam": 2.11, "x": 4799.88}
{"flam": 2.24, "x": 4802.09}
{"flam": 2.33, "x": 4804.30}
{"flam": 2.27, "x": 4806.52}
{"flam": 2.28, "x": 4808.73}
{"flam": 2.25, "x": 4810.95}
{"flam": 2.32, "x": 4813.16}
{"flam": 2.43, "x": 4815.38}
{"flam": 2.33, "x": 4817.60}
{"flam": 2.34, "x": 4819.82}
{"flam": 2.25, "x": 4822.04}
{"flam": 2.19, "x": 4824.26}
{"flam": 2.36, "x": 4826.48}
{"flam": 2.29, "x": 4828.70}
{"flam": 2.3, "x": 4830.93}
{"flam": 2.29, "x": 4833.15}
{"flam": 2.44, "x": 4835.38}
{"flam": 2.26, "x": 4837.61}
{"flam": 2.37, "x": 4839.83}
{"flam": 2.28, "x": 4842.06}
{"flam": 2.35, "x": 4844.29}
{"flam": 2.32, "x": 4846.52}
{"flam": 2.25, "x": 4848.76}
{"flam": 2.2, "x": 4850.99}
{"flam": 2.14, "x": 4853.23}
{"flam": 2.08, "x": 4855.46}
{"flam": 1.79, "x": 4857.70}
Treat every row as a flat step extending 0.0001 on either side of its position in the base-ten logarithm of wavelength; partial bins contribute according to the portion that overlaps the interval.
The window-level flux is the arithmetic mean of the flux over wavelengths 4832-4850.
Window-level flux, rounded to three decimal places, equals 2.320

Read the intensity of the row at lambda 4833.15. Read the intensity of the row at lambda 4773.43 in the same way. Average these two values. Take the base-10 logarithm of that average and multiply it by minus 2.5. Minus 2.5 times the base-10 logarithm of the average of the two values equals -0.937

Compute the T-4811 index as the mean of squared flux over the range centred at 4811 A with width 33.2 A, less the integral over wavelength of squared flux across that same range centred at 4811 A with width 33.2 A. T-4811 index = -168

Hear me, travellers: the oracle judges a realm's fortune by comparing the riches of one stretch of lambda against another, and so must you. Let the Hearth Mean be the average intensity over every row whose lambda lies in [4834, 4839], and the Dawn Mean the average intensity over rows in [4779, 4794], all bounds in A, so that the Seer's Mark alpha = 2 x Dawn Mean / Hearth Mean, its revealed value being 1.95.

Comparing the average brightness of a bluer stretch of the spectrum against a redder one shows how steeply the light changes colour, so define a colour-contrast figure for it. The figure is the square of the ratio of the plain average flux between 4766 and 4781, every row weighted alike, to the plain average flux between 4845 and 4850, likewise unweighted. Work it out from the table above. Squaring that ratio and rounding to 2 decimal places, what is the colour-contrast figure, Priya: 0.99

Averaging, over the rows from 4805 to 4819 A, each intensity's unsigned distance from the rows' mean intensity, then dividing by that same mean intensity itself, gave 0.020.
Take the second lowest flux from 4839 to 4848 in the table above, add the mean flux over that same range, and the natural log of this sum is 1.54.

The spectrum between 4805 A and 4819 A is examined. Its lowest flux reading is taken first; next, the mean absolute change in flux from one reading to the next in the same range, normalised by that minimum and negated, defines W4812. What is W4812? -0.028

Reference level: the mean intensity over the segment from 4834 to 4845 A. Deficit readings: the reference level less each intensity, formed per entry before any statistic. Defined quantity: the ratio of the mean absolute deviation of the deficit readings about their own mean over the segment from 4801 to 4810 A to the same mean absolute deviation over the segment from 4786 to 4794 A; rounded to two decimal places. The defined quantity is 0.24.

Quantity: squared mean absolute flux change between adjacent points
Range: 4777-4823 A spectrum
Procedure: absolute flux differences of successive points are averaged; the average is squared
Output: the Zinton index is 0.0090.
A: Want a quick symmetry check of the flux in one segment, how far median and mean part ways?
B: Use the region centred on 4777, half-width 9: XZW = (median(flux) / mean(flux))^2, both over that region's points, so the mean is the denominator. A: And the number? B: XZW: 0.99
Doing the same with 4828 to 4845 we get 0.98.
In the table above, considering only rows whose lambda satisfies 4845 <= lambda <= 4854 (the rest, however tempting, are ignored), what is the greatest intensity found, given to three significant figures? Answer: 2.32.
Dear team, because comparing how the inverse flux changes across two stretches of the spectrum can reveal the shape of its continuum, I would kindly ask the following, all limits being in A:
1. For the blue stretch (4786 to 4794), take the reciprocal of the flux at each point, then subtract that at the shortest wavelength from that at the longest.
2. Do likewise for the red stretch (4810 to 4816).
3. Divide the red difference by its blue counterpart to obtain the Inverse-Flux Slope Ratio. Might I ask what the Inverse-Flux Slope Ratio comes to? 1.2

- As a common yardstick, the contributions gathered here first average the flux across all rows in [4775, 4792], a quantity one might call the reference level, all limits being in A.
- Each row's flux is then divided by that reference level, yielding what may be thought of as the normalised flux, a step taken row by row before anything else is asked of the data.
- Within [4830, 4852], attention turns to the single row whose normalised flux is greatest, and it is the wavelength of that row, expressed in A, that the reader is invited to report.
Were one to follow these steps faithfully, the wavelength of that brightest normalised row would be 4835.38 A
